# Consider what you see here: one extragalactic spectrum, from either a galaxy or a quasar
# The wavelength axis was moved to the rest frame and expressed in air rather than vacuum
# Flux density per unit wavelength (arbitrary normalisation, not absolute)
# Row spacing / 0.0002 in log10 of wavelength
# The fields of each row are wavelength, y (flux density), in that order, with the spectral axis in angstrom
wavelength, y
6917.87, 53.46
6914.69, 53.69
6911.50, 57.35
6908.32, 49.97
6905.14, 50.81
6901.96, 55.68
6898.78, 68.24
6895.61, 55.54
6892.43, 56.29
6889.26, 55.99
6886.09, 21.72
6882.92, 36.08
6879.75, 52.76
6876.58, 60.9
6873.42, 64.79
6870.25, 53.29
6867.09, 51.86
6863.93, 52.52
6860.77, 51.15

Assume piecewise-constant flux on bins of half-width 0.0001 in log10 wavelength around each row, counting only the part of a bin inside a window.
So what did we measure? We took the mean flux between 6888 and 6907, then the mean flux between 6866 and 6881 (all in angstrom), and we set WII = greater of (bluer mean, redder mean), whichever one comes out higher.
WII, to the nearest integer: 57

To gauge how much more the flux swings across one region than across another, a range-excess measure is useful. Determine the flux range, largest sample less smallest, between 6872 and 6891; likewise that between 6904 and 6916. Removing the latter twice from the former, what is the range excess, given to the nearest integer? 28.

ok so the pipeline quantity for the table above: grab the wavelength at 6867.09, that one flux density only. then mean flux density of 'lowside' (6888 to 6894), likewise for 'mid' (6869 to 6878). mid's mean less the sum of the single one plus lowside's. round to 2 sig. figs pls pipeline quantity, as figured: -48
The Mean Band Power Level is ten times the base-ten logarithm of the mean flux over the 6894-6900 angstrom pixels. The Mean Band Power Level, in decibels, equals 17.9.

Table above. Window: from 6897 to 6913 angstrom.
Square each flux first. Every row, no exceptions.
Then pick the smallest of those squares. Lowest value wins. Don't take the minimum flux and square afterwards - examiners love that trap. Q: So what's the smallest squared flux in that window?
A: 2497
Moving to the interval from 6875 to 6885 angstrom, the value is 1302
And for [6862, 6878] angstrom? 2689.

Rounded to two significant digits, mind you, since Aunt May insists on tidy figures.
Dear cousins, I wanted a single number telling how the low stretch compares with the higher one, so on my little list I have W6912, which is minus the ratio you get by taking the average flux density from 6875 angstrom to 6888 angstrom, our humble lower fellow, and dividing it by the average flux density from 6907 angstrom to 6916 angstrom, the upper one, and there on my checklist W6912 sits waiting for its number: -0.80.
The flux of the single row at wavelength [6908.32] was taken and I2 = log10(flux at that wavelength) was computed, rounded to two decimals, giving 1.70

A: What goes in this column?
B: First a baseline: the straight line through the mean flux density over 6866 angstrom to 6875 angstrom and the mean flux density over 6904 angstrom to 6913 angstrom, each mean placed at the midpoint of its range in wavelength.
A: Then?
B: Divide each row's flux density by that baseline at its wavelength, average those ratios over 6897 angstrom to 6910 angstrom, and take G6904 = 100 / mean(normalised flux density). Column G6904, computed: 95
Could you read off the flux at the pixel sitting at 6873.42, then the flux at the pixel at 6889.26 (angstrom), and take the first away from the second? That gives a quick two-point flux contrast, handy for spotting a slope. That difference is -8.8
